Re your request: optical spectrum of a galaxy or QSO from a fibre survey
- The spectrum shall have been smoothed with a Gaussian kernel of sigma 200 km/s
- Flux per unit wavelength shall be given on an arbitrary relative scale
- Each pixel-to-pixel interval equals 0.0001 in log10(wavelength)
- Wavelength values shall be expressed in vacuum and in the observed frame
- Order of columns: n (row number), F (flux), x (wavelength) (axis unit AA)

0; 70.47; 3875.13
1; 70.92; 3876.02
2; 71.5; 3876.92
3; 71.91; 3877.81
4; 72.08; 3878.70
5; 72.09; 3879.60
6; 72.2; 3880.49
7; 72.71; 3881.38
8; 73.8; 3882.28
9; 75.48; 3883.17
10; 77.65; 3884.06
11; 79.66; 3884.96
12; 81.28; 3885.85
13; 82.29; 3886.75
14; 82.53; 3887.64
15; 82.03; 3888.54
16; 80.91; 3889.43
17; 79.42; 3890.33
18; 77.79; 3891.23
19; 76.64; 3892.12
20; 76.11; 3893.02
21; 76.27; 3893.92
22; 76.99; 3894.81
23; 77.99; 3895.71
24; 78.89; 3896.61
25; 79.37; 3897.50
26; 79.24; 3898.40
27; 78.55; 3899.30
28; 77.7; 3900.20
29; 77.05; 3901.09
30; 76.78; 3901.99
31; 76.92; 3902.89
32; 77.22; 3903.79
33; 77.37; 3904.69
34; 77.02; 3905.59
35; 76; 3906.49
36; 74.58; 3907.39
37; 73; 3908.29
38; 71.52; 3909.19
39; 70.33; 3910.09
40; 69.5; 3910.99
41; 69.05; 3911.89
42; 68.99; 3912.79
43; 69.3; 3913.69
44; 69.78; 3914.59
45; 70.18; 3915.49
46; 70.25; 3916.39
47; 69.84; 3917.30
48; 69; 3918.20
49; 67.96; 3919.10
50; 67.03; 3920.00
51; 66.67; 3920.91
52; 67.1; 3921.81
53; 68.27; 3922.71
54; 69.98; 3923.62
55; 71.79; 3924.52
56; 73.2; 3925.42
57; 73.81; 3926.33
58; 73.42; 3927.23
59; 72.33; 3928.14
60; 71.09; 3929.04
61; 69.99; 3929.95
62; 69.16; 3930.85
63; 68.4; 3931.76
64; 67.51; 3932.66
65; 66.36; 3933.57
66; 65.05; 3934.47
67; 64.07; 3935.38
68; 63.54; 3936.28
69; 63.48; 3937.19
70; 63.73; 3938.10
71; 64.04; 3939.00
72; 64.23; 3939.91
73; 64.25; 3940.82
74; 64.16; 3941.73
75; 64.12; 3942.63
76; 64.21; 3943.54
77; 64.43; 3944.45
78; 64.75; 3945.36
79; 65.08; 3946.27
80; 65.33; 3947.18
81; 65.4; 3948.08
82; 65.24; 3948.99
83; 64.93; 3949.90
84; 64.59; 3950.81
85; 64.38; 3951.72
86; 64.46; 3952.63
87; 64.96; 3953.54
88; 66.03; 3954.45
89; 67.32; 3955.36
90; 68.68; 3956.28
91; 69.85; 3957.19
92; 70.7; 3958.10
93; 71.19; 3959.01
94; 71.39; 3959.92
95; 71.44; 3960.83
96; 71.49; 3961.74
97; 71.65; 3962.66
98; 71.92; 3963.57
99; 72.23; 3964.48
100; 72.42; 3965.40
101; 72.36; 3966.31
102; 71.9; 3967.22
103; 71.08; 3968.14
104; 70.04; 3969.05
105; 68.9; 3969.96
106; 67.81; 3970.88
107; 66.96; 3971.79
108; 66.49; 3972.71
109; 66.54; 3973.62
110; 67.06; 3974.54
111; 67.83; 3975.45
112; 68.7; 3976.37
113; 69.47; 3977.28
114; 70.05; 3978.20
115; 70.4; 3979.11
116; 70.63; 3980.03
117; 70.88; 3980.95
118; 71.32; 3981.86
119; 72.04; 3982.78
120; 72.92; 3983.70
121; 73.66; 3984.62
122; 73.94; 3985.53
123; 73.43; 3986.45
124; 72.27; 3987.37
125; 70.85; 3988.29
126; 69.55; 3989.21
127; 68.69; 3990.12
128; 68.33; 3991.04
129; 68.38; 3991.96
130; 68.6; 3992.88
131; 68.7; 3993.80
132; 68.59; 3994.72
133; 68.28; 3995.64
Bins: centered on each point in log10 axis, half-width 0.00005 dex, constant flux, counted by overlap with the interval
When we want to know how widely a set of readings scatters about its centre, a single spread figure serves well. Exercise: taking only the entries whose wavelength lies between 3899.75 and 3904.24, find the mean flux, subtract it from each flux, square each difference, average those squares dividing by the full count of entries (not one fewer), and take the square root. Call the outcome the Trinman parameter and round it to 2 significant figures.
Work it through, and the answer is 0.32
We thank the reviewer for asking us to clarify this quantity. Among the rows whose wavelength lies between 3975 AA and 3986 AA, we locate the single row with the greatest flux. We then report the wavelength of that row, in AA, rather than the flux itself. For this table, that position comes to 3985.53 AA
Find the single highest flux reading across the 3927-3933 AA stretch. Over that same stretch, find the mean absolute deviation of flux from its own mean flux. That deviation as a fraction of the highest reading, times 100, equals 2.3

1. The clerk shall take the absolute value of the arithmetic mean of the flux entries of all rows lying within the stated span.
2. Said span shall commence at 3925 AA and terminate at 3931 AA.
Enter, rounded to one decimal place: 71.9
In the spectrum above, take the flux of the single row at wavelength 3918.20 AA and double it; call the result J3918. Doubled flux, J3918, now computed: 138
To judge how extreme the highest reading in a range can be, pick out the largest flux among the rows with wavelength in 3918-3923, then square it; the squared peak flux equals 4761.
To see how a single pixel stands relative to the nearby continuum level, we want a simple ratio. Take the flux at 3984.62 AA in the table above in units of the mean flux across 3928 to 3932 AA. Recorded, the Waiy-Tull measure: 1.05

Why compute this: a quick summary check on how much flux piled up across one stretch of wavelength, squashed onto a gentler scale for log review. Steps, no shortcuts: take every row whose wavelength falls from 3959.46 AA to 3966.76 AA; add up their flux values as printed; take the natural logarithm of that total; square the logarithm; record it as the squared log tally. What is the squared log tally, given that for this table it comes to 40.4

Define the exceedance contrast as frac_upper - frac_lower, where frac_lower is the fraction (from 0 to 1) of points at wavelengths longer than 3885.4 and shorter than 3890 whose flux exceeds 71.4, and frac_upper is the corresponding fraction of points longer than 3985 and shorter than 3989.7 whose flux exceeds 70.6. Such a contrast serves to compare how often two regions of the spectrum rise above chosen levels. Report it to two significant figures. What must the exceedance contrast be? -0.20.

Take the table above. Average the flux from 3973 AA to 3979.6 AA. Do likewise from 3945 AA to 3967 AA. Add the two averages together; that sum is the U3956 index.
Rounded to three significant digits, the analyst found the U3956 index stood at 137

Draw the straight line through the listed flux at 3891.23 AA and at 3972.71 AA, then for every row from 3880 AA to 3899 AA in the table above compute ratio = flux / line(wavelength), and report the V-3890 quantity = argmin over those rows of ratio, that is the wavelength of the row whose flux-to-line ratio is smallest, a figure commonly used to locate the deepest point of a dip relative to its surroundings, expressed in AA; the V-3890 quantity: 3880.49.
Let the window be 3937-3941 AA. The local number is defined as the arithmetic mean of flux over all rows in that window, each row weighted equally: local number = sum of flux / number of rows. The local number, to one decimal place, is 63.9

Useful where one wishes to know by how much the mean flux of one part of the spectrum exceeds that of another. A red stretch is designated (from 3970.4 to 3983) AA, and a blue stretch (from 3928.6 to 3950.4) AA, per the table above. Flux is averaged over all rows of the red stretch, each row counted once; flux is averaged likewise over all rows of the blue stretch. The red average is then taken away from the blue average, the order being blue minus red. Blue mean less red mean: -3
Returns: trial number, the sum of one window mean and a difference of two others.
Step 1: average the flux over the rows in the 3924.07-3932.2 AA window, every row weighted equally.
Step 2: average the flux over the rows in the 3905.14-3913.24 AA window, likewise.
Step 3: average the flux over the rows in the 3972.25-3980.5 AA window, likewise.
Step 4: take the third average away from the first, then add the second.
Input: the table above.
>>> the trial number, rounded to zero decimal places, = 75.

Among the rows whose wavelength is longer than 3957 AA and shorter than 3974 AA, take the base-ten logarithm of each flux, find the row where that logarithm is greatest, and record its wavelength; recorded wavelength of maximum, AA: 3965.40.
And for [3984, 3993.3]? 3985.53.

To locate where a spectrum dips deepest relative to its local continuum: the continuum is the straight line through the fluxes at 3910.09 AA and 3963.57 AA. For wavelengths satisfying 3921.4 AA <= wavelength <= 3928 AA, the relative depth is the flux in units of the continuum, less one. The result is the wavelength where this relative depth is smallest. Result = 3921.81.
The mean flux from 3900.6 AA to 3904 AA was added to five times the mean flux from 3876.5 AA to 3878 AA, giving 436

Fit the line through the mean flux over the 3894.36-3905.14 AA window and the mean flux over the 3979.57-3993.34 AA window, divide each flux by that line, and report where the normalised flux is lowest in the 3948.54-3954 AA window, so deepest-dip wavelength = 3951.72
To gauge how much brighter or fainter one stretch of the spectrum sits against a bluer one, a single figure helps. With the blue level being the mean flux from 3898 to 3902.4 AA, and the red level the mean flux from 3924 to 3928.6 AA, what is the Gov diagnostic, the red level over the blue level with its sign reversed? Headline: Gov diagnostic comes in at -0.936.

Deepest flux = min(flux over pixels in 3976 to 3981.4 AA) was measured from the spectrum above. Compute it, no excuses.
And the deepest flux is 68.7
